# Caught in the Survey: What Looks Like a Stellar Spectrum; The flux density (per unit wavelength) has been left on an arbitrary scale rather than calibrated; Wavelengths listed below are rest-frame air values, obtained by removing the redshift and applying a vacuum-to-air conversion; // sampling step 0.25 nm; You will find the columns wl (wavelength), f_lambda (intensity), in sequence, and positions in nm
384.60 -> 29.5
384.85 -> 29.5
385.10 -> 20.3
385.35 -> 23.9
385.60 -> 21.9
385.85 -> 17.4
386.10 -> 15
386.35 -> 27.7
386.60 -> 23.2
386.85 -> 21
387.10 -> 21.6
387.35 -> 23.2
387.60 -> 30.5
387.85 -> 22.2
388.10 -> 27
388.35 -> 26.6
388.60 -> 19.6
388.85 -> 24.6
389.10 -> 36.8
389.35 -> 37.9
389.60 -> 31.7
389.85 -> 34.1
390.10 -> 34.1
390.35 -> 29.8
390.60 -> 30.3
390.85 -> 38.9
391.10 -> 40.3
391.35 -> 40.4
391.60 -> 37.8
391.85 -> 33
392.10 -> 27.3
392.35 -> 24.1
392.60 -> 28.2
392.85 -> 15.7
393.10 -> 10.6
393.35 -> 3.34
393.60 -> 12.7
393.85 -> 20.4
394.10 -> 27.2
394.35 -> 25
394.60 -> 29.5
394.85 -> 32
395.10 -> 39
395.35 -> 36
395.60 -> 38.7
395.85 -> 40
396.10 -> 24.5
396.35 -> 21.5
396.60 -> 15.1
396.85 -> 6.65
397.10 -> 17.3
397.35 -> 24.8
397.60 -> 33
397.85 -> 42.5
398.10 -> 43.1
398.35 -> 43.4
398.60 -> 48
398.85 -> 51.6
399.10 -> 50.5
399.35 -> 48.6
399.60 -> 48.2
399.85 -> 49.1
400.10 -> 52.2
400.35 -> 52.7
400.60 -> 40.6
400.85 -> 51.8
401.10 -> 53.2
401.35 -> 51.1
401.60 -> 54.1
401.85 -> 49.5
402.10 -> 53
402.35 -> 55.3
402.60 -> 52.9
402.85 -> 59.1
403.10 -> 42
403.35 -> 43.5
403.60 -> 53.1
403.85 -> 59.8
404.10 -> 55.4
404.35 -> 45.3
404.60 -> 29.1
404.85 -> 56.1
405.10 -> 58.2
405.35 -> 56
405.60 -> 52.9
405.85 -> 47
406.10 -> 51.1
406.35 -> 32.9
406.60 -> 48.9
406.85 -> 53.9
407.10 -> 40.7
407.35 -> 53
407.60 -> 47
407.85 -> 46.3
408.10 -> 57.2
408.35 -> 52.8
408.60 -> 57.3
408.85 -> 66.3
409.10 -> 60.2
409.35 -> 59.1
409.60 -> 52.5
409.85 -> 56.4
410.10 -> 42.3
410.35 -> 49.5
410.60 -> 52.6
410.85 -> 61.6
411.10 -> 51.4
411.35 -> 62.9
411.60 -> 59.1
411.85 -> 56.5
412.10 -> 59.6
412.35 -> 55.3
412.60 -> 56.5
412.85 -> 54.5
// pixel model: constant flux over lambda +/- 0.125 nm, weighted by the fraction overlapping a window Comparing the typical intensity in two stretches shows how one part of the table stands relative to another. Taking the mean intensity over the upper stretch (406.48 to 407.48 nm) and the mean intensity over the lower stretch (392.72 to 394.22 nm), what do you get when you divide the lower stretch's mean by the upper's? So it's 0.31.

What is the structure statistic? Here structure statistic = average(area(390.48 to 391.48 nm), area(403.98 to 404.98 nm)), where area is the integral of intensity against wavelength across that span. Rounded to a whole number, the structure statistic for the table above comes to 42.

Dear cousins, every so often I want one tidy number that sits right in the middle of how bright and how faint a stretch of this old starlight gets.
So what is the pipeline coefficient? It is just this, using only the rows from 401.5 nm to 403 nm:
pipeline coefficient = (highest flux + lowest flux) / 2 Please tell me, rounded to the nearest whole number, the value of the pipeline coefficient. 54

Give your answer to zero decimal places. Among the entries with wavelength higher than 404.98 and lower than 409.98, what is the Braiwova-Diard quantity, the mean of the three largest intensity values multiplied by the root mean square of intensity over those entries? 3278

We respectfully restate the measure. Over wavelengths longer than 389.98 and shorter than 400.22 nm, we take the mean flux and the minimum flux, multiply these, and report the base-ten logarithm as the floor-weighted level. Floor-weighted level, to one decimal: 2.0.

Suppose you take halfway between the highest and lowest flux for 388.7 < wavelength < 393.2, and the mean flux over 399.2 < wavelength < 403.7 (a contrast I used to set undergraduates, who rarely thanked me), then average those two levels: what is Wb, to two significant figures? 38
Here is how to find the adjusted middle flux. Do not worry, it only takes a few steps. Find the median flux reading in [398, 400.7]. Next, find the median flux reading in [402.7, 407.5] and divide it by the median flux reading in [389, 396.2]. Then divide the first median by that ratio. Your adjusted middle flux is 29.1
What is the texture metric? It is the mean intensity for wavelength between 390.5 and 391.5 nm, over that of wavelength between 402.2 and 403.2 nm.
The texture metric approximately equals 0.7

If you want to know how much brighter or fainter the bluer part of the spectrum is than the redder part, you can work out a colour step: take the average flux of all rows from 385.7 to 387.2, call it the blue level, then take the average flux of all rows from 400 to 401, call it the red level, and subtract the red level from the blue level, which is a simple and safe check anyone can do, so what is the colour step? -28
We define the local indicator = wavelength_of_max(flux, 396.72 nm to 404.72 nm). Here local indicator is 403.85 nm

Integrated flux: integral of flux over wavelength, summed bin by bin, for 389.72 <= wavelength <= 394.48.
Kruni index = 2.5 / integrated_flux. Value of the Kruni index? 0.019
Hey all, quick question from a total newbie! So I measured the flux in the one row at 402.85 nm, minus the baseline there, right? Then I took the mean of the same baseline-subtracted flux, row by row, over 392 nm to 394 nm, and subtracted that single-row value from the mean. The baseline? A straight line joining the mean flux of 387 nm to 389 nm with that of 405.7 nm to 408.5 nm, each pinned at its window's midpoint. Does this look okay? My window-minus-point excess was -29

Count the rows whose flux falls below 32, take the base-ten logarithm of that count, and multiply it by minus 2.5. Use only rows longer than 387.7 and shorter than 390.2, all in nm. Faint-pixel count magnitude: -1.9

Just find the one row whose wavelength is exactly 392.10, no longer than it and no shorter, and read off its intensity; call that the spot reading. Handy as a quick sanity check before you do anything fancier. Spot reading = 27.3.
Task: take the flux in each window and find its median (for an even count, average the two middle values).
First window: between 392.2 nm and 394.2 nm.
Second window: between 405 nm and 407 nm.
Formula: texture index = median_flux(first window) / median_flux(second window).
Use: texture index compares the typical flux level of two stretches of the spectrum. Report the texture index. 0.35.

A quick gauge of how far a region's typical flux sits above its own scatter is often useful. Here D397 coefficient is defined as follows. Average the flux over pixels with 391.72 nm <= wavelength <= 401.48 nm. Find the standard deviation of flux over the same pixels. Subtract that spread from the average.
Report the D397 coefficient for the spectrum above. 19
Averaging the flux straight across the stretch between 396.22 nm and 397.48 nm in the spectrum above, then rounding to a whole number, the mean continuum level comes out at 17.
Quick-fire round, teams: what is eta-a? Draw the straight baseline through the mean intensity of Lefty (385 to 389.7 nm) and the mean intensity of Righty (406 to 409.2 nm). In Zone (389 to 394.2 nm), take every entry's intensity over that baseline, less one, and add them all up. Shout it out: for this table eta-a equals -1.0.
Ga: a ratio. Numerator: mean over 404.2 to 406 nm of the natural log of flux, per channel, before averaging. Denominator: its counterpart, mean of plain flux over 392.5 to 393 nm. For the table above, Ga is 0.18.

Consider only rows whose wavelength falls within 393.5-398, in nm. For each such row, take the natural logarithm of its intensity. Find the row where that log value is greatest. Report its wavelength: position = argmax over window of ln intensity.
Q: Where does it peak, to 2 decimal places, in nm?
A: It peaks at 397.85 nm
